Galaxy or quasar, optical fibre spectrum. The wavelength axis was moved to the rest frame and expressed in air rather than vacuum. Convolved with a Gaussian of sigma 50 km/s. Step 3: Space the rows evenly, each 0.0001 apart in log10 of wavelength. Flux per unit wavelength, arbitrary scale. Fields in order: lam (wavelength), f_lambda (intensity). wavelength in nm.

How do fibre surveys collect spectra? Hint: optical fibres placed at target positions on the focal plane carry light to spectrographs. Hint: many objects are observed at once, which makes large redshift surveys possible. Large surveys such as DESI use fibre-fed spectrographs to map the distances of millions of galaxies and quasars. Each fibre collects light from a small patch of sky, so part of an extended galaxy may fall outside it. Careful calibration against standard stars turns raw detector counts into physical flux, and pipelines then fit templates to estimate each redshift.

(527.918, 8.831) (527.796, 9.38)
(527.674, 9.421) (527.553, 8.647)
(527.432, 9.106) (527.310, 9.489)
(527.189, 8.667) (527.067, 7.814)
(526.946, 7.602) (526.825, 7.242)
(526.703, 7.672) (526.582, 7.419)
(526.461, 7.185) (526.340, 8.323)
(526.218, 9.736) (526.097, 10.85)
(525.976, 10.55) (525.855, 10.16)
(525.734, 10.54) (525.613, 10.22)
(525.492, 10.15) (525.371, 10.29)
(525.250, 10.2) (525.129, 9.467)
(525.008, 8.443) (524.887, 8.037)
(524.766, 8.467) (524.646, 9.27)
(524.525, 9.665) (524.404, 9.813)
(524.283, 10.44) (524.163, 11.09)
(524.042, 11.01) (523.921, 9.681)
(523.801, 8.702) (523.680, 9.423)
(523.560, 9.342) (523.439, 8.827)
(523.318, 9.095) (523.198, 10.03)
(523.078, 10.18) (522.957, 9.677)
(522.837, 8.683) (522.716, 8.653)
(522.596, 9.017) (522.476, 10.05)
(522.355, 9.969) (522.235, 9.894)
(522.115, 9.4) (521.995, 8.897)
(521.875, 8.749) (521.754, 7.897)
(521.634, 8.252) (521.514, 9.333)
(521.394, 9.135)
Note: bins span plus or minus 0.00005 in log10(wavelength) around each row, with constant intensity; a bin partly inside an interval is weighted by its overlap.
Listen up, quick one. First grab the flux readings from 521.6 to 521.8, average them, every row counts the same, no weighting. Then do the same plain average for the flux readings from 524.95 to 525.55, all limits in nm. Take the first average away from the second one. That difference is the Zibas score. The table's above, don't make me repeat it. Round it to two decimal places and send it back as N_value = 1.64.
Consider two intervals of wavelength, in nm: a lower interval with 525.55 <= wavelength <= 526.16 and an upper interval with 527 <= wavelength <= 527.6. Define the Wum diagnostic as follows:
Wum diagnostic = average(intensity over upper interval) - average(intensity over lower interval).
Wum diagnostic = -1.7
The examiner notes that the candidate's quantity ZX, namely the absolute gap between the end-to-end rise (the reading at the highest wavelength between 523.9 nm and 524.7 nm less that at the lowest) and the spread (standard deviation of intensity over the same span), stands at 1.1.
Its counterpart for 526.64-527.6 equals 0.2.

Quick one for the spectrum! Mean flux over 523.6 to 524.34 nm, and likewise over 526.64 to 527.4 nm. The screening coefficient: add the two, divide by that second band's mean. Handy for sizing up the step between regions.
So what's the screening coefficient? 2.24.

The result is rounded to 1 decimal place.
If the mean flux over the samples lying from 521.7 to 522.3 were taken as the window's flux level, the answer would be 9.0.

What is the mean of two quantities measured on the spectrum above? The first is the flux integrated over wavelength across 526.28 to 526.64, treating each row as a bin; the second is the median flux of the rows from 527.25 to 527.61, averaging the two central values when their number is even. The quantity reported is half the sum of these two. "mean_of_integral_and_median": 5.9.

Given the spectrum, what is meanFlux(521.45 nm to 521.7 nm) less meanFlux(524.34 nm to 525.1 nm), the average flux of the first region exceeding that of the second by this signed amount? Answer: -0.2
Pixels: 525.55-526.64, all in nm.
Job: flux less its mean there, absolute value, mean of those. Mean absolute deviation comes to 1.2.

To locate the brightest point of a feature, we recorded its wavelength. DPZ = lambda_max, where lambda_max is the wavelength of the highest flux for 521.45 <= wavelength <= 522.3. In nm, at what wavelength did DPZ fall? 522.235 nm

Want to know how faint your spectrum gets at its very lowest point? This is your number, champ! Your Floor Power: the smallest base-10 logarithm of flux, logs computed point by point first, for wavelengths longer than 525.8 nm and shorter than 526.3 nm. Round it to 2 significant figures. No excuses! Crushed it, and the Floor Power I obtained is 0.99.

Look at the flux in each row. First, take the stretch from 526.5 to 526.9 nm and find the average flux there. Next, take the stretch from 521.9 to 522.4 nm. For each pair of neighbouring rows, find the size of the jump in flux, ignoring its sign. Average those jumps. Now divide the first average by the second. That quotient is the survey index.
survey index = 20.8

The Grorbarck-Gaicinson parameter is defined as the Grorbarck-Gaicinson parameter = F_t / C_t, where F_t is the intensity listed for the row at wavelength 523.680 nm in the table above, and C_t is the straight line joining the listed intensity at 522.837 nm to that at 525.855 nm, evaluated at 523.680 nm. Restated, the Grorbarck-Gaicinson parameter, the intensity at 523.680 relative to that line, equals 1.036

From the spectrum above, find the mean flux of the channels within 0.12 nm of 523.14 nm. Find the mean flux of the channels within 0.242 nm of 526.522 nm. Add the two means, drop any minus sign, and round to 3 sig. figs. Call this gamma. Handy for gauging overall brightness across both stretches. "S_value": 17.8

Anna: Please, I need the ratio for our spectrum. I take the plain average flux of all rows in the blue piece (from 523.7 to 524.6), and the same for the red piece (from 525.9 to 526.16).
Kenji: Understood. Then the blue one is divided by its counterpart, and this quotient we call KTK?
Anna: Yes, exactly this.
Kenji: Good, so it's 0.94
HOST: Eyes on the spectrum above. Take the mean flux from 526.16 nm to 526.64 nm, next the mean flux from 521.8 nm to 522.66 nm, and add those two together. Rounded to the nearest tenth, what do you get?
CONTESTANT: 17.6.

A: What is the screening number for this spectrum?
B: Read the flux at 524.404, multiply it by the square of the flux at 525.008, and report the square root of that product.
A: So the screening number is 26.4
